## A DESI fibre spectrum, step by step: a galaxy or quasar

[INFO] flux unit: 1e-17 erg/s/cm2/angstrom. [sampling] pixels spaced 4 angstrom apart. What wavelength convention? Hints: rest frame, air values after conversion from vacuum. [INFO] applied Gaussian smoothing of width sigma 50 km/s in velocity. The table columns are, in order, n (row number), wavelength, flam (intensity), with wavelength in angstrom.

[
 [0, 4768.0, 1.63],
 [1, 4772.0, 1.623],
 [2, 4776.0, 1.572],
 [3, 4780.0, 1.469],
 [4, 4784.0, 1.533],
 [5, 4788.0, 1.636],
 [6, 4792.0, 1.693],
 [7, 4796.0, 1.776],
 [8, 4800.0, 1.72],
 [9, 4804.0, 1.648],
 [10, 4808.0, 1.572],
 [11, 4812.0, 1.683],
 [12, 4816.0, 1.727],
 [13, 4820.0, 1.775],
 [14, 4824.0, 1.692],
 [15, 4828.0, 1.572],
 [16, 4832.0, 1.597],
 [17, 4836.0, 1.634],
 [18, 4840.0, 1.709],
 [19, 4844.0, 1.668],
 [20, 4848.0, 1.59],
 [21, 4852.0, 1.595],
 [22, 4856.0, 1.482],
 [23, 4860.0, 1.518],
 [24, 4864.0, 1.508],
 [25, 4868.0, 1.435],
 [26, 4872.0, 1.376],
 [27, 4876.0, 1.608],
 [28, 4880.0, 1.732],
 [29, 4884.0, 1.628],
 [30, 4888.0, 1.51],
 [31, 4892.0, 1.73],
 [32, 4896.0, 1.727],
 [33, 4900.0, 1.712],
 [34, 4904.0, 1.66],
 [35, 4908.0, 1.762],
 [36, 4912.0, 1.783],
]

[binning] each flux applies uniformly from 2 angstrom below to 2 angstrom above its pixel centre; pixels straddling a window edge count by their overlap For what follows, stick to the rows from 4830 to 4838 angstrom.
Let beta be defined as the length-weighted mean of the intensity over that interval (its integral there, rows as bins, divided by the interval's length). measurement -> 1.62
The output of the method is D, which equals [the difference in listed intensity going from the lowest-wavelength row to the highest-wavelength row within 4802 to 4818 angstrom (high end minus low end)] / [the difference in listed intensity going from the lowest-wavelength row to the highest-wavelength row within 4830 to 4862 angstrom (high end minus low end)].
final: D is -1.0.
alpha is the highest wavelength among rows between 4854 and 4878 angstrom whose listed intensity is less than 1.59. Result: 4872.0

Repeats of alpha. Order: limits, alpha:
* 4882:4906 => 4888.0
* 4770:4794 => 4784.0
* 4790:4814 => 4808.0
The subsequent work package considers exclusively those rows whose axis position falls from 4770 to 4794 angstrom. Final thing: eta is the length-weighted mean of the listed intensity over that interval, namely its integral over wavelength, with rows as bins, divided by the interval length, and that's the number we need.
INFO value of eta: 1.59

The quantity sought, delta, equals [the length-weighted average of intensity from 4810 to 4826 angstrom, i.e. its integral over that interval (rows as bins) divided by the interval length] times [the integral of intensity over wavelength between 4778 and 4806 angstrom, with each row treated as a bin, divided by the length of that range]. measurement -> 2.82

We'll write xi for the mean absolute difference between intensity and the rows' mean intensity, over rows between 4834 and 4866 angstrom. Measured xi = 0.064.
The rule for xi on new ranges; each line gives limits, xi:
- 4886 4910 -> 0.066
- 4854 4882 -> 0.084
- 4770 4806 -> 0.072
